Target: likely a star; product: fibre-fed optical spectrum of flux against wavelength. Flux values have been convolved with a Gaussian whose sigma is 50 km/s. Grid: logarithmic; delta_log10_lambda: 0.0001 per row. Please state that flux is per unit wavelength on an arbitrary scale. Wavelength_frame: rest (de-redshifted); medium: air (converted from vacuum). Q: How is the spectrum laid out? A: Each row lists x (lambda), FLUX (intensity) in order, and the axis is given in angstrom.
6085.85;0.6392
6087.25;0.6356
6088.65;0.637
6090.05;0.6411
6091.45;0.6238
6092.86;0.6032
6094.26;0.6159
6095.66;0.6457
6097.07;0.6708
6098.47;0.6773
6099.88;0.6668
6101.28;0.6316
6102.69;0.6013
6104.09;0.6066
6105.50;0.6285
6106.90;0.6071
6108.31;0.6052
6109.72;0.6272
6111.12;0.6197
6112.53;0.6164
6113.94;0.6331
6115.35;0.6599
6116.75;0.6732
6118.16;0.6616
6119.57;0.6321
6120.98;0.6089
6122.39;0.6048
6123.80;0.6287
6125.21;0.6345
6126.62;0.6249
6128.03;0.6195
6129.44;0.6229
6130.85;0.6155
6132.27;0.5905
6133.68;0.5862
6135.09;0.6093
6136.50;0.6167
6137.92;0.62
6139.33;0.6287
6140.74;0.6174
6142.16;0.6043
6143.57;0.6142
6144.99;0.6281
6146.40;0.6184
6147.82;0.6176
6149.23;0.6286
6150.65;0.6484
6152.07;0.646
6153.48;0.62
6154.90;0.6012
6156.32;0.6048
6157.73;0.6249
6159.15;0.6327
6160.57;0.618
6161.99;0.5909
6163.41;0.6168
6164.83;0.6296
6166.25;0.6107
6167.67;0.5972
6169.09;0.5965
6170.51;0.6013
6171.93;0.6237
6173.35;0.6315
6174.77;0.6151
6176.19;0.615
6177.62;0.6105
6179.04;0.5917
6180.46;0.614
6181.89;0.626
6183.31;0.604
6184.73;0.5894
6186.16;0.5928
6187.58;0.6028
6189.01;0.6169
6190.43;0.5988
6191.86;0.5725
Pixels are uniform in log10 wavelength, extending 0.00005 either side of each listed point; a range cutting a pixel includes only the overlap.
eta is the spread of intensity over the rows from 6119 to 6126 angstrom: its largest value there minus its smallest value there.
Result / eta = 0.030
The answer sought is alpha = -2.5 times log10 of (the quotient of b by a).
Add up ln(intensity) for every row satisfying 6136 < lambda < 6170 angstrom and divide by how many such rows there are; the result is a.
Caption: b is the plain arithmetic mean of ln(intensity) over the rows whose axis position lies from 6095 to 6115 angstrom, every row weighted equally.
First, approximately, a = -0.482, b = -0.461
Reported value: 0.05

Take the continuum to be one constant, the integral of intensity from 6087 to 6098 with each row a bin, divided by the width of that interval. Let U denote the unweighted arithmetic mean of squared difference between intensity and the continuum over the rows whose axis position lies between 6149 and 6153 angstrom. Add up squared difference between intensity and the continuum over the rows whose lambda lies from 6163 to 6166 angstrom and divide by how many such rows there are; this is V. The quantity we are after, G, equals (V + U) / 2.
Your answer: 0.0001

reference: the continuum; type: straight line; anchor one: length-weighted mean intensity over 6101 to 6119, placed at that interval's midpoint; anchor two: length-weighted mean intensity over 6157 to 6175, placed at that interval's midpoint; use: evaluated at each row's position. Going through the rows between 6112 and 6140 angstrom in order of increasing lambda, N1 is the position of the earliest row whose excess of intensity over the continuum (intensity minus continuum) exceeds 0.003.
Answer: 6113.94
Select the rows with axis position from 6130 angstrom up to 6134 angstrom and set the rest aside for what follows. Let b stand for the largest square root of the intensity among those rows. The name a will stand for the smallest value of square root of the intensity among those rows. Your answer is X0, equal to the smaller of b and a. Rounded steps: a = 0.766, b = 0.785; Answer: 0.766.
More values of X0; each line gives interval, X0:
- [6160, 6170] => 0.769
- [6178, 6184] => 0.769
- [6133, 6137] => 0.766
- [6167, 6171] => 0.772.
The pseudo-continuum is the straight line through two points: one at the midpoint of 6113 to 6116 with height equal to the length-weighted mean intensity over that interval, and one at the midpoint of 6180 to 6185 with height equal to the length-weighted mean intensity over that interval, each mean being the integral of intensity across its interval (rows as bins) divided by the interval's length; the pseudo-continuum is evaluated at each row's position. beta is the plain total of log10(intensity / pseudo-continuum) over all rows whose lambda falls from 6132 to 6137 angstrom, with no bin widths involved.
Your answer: -0.09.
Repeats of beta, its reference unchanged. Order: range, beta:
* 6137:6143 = -0.04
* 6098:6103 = -0.02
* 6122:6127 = -0.04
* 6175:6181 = -0.01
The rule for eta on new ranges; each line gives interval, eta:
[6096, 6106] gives 0.076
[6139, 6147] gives 0.024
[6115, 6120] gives 0.041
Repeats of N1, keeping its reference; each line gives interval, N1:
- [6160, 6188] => 6164.83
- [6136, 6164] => 6139.33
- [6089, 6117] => 6090.05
